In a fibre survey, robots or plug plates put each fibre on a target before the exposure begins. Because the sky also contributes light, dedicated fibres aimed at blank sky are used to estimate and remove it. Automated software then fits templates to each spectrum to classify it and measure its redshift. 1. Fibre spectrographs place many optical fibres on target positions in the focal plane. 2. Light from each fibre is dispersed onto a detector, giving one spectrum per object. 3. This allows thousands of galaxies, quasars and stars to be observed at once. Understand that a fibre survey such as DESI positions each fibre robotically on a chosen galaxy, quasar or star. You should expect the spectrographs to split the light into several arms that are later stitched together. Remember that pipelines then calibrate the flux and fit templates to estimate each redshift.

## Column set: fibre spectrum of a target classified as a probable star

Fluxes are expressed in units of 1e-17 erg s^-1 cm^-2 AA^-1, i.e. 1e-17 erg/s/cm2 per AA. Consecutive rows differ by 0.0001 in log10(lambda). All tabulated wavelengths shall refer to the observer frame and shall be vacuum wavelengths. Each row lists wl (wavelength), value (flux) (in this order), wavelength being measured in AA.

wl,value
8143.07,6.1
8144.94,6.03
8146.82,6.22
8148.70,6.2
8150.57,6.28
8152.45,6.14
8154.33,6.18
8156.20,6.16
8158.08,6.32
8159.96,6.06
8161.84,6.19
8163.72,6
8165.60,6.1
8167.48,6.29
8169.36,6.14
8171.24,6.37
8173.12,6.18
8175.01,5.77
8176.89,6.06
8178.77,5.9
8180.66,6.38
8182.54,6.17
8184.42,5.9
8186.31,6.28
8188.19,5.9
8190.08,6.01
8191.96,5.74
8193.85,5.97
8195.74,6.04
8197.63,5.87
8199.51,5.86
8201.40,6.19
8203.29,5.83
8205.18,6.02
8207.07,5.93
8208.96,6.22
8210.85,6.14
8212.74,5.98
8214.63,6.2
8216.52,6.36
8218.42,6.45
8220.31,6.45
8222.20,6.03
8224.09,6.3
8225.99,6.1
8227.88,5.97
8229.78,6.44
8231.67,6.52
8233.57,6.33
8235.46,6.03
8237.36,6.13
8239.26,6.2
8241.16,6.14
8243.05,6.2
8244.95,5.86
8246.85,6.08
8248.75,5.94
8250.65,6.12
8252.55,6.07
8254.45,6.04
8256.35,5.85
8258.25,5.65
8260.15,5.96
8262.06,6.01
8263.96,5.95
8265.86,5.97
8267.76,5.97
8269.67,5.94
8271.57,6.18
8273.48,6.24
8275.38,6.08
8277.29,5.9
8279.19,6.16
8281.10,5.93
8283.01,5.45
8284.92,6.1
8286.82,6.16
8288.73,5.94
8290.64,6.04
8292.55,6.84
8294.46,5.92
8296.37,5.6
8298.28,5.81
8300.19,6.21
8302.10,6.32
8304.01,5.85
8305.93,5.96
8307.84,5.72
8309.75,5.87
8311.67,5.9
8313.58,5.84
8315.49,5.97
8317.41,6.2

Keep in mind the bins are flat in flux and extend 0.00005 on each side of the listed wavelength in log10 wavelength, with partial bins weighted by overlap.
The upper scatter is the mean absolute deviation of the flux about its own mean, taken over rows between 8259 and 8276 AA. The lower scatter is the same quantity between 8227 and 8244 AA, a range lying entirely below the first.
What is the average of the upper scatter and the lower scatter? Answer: 0.115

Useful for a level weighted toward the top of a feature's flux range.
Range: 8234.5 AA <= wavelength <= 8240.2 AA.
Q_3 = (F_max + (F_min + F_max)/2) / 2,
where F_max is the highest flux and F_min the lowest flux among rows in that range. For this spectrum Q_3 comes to 6.16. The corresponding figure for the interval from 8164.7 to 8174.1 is 6.30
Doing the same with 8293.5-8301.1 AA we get 6.06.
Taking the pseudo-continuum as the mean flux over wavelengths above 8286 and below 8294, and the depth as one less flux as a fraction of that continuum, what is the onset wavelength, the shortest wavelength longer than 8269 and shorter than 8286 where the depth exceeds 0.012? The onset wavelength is 8269.67 AA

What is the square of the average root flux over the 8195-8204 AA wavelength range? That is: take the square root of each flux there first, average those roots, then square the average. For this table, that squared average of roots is 5.96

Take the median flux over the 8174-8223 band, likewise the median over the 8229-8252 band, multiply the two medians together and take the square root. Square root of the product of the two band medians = 6.08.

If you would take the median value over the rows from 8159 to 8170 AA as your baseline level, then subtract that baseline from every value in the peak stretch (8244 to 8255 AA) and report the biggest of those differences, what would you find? 0.00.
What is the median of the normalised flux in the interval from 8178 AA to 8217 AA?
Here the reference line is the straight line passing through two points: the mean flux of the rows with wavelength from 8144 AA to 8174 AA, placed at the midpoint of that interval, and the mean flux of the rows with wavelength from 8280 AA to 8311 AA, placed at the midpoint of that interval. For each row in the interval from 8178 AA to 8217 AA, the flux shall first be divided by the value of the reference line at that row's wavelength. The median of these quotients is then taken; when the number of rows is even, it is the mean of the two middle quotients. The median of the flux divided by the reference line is 0.980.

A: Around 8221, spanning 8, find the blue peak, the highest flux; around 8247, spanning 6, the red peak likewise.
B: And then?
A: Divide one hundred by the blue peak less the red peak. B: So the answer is 270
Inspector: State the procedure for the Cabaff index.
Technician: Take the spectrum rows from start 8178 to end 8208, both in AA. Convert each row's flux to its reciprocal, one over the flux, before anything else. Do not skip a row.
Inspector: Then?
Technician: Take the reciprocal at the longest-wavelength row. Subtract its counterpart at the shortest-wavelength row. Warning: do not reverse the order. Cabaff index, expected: -0.001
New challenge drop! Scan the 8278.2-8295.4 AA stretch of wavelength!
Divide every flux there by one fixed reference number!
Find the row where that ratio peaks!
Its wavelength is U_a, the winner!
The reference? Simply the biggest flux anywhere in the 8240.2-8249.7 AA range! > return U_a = 8292.55 AA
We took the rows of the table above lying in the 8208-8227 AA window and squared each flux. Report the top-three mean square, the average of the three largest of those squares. 41.2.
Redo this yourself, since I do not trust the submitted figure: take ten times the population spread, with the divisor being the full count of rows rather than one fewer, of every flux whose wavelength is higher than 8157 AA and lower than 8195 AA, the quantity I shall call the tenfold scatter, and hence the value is 1.85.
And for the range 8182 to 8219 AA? 1.86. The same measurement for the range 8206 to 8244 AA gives 1.72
